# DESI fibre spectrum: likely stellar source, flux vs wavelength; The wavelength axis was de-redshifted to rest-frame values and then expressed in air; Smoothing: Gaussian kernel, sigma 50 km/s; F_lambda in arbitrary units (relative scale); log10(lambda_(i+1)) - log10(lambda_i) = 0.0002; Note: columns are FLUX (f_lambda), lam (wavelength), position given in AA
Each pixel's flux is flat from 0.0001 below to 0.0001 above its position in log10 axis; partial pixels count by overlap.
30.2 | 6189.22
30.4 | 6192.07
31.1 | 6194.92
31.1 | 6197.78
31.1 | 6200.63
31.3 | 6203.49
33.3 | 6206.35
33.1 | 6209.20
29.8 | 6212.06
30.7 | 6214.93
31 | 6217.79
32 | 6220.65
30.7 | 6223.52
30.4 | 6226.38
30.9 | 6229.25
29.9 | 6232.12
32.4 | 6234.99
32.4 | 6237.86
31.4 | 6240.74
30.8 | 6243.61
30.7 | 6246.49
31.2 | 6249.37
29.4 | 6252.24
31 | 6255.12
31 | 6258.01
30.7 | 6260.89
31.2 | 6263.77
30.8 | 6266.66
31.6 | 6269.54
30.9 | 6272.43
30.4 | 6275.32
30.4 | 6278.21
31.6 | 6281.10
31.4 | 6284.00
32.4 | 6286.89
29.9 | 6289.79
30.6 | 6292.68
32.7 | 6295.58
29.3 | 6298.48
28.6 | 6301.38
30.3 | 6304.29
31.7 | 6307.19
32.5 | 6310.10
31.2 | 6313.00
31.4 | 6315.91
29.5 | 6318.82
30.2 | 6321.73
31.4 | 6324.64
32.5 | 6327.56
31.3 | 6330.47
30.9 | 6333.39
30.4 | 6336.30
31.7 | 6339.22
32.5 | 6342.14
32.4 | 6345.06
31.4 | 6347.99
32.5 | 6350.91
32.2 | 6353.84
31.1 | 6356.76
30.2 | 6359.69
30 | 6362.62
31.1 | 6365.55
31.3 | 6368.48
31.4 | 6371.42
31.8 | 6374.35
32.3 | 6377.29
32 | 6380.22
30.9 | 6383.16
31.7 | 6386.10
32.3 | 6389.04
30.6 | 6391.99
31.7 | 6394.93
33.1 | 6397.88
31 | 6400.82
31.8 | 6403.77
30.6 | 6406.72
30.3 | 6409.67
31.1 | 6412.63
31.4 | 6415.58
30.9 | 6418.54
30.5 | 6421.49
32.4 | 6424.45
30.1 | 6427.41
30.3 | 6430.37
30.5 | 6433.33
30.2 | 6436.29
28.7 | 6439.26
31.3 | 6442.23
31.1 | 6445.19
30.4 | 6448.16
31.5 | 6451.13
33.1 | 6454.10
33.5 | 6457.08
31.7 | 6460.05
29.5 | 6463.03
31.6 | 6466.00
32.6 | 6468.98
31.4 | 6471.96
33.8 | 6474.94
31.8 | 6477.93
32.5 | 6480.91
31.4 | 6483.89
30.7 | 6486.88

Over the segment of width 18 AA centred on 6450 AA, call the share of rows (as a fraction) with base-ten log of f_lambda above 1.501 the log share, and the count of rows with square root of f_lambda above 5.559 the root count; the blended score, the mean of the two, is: 2.67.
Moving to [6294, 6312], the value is 1.75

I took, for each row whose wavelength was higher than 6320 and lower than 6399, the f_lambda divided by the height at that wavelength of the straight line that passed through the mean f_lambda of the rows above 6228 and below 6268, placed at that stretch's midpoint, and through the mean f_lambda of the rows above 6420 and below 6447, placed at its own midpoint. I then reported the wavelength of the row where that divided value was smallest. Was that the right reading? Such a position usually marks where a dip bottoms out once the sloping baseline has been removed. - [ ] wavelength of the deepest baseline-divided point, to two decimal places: 6362.62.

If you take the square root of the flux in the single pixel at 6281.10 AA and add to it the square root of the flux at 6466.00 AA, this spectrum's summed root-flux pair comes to 11.24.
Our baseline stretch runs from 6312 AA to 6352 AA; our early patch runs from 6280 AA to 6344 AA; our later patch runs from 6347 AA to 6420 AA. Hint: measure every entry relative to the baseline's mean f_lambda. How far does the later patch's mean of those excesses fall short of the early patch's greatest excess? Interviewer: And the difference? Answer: 1.31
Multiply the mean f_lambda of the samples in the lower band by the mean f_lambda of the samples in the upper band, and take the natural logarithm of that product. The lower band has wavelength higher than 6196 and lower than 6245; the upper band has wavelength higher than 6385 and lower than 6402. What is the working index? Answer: 6.90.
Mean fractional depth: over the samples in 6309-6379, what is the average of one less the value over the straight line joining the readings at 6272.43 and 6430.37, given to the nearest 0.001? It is -0.025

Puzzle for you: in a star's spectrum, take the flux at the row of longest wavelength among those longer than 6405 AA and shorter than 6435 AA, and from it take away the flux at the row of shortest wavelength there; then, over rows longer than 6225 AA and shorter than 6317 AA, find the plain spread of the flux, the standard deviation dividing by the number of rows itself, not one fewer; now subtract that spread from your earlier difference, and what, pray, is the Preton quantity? -1.0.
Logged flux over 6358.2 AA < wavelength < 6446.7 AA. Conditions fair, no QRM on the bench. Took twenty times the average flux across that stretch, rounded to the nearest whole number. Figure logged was 622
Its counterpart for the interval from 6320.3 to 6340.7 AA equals 624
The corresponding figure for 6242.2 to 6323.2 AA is 617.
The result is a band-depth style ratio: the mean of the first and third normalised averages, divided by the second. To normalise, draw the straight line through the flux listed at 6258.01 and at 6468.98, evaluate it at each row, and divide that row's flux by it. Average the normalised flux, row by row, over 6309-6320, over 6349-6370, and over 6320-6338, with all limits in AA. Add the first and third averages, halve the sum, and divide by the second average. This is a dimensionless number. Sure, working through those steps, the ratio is 1.01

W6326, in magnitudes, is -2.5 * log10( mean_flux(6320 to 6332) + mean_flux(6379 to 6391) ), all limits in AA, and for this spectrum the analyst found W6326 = -4.50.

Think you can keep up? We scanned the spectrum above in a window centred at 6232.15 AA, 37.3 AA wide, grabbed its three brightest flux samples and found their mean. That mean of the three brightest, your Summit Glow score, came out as 32.3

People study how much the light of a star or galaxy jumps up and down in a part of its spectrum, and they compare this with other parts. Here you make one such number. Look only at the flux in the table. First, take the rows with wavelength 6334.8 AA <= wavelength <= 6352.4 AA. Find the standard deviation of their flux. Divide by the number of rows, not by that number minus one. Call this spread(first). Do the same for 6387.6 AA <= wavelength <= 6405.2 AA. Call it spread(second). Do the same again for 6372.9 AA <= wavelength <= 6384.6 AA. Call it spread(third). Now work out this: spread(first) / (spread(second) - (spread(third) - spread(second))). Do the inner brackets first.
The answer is 0.68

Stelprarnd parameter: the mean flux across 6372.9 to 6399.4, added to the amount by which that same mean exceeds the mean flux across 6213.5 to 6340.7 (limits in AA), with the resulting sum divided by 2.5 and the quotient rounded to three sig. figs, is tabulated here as 13.1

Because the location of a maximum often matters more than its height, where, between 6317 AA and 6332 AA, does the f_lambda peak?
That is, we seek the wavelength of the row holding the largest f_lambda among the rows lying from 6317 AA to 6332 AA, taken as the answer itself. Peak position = 6327.56 AA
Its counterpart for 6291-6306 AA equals 6295.58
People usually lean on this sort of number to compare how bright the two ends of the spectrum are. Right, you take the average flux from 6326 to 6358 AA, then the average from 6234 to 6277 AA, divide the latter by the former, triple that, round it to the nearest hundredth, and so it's 2.94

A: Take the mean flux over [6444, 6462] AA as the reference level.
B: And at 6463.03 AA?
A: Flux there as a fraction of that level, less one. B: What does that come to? -0.07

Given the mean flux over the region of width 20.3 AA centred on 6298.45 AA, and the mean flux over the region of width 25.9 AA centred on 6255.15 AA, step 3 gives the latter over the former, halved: 0.505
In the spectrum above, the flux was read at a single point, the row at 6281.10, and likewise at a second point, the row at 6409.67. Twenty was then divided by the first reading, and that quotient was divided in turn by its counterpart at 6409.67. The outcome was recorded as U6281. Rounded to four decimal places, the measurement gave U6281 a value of 0.0209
